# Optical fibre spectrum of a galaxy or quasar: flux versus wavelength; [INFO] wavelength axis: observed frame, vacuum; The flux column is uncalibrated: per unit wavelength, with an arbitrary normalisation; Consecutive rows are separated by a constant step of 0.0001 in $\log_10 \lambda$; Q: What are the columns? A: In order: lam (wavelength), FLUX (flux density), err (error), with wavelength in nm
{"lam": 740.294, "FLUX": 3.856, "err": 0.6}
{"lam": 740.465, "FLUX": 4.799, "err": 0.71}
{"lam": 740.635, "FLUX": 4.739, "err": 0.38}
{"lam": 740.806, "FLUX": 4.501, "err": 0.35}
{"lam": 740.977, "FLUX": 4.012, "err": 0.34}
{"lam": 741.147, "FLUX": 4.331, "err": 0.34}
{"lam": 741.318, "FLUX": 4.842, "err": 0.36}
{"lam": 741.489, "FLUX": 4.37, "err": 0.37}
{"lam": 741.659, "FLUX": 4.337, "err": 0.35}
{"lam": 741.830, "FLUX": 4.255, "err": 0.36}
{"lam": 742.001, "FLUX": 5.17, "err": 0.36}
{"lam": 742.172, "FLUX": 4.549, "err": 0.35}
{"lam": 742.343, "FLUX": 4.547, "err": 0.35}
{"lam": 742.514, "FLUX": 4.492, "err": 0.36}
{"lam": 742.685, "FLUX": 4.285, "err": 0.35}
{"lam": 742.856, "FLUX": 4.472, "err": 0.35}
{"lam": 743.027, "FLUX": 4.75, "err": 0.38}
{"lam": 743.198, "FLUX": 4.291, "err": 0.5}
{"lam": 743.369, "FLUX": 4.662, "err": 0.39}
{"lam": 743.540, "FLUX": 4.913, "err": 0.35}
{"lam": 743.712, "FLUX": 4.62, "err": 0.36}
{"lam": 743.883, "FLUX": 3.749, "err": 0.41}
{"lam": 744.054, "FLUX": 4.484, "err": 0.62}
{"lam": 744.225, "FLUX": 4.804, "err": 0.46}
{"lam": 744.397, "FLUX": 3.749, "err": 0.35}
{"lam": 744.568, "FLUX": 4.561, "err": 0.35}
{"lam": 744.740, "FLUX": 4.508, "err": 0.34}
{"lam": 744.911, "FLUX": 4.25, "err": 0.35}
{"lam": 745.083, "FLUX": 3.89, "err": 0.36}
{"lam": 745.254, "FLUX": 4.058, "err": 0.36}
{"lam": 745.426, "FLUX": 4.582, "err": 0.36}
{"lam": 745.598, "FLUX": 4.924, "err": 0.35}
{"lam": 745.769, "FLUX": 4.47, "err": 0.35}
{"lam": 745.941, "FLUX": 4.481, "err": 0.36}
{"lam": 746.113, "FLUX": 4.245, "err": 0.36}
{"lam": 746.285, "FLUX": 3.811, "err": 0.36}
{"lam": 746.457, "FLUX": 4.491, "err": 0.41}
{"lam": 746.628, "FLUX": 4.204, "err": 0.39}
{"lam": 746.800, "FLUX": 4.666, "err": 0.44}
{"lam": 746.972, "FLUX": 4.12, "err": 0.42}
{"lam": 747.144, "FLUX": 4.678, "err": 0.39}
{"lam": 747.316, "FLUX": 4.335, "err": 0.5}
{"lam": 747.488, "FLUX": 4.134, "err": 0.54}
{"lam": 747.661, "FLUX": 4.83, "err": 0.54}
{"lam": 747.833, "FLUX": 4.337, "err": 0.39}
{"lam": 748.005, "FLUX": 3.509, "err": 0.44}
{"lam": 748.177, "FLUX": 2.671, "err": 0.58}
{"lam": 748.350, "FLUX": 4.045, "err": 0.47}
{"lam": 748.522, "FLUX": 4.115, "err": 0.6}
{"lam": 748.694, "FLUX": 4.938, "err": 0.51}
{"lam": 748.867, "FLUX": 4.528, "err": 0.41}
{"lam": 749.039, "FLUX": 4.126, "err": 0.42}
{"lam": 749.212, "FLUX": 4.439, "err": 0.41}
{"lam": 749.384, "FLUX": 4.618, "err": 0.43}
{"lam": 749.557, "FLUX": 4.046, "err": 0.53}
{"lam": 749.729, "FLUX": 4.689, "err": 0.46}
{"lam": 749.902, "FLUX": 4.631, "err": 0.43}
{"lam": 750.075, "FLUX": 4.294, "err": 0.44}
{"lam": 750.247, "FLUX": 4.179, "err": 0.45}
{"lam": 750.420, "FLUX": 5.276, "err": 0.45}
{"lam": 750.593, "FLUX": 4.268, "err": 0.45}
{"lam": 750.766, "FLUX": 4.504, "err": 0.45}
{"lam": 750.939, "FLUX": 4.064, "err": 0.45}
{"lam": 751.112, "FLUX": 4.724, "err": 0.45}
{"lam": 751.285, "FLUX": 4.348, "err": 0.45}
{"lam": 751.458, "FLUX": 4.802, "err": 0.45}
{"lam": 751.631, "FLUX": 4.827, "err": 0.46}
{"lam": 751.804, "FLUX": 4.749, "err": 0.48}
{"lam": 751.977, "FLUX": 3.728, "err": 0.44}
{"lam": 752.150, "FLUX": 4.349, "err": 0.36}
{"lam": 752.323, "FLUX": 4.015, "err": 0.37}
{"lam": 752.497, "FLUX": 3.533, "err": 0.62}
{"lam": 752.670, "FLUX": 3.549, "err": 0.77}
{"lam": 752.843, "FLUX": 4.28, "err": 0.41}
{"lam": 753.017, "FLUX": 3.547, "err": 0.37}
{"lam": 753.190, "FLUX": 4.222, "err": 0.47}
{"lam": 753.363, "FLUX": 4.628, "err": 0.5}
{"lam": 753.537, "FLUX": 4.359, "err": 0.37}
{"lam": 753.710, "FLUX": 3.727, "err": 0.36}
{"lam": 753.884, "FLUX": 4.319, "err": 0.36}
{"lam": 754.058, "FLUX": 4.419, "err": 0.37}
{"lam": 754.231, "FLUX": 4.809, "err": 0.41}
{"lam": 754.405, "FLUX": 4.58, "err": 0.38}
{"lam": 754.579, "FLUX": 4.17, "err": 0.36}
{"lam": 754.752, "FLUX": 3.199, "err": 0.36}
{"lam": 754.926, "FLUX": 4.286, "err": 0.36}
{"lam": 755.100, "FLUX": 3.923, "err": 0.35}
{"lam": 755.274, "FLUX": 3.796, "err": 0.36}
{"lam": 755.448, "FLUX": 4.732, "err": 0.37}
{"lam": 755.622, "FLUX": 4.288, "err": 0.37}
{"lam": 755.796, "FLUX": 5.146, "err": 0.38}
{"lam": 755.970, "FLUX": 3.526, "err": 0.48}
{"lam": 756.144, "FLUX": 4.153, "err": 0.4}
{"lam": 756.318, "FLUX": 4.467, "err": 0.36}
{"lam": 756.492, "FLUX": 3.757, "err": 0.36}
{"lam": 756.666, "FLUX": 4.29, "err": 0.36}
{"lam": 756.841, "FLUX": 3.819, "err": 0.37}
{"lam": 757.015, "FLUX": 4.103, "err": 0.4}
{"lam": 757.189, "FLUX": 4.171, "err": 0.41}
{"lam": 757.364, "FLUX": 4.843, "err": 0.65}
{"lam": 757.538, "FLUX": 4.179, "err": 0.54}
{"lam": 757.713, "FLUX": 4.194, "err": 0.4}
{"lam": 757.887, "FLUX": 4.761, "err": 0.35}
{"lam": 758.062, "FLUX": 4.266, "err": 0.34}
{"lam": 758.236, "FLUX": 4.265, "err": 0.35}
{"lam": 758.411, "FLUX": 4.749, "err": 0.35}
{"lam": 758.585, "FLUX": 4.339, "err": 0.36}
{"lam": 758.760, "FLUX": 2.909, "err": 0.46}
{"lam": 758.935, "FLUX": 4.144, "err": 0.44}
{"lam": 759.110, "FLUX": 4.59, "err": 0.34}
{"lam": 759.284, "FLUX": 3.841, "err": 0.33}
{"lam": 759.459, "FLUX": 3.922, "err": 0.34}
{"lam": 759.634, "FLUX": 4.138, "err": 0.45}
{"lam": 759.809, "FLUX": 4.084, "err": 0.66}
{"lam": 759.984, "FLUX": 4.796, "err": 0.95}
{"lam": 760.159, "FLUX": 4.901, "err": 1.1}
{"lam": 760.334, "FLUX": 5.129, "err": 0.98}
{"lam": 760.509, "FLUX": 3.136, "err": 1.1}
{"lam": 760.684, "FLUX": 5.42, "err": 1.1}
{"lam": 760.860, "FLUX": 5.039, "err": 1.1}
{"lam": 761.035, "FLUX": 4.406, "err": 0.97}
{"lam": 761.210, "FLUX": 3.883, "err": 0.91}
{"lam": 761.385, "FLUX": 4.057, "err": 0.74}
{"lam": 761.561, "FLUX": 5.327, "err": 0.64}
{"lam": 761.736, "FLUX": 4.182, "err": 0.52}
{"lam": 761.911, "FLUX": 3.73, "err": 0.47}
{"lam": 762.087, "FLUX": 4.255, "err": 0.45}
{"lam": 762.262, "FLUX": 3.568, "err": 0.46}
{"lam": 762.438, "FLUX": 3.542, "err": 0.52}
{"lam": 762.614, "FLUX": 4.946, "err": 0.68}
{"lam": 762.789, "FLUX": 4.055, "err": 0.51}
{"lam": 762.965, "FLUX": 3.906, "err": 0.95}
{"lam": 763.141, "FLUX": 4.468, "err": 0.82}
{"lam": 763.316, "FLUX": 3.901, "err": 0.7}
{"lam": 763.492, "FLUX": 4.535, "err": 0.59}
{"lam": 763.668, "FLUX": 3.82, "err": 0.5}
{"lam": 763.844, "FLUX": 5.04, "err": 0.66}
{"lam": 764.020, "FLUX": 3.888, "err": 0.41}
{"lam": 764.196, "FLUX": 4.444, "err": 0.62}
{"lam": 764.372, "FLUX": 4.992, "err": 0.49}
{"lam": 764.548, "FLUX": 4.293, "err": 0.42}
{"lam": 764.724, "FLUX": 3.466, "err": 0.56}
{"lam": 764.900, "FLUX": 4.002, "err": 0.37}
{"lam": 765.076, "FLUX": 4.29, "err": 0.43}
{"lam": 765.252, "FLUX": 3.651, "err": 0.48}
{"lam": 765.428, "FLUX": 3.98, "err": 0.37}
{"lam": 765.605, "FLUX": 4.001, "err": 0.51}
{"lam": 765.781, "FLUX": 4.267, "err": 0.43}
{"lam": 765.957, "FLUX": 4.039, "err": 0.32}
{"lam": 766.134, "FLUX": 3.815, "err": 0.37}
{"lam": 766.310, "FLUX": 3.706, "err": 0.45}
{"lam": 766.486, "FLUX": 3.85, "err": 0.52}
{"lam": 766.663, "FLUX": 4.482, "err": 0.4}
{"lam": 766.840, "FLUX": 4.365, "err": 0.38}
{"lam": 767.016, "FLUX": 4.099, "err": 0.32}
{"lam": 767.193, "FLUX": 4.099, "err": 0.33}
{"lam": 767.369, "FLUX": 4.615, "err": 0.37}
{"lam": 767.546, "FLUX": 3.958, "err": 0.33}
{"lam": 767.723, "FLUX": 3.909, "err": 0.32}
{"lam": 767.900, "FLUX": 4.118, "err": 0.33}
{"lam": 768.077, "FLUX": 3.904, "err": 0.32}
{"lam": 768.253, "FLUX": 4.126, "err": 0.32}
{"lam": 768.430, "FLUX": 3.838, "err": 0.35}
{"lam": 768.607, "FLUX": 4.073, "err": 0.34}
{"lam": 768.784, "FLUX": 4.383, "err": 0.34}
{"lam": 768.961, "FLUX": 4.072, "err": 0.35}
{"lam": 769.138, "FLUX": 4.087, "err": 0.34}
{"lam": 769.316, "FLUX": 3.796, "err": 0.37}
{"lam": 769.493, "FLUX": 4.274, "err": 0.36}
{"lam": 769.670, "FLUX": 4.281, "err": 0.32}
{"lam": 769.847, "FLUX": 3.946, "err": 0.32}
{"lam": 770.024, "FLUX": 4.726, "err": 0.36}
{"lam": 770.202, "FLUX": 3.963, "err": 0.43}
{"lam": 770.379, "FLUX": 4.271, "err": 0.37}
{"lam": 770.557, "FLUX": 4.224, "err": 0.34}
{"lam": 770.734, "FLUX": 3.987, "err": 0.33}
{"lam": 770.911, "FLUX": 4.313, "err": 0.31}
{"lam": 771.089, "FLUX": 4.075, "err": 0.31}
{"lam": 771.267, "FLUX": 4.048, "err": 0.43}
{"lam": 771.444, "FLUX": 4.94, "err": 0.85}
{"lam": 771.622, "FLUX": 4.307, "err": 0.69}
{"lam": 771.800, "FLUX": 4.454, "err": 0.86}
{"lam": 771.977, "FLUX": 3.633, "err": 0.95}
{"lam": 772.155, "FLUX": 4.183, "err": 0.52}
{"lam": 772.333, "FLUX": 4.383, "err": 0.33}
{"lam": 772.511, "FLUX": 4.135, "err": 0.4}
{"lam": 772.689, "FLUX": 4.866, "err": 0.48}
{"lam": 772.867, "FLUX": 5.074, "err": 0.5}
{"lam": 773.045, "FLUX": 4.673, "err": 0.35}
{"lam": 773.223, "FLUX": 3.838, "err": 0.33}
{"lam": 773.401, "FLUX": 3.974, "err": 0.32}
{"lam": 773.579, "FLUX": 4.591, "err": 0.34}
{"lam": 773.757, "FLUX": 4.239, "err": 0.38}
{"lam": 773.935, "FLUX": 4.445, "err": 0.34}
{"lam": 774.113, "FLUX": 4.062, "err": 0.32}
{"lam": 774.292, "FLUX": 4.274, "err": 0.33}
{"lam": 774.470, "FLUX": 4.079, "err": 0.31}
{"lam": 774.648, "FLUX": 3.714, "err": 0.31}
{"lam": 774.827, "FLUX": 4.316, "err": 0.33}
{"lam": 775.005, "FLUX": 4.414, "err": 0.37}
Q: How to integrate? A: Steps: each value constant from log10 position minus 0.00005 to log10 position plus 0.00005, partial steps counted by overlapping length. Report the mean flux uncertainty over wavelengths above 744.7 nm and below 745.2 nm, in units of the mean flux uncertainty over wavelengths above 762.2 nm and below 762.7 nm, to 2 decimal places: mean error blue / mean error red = 0.63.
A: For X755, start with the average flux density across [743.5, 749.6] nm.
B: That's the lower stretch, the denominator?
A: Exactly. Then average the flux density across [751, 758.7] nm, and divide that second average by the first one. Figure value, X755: 0.99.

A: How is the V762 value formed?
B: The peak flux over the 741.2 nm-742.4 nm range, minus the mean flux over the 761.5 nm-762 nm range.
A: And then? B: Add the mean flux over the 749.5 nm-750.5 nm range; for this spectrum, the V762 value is 5.3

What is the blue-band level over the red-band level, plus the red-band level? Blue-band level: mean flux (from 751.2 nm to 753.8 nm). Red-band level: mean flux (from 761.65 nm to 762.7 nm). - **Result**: 5.07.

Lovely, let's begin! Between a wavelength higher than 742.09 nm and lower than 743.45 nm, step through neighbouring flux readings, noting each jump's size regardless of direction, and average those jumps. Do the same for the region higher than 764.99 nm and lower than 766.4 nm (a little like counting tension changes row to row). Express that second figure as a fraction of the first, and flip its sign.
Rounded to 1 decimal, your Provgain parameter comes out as -1.2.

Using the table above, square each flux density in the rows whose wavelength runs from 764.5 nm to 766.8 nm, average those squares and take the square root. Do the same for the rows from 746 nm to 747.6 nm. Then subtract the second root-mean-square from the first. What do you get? -0.31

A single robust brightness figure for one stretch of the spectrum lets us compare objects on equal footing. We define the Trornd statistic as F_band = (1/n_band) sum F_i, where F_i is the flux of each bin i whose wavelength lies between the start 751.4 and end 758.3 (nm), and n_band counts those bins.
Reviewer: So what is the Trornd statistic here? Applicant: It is 4.22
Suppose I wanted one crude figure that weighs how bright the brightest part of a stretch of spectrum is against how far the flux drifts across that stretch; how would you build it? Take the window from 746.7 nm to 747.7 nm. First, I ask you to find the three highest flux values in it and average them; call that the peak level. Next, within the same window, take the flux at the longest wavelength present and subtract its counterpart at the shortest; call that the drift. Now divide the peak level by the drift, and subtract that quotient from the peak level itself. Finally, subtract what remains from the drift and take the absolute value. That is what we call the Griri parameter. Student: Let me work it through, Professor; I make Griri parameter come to 24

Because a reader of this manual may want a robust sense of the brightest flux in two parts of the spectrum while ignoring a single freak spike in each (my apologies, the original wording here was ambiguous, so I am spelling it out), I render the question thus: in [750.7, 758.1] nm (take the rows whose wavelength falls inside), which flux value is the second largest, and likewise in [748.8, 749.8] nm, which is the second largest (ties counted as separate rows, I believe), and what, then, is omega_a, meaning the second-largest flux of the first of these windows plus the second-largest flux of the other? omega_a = 9.46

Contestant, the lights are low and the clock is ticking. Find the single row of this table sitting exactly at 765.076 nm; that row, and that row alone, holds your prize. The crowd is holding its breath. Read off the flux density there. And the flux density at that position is 4.29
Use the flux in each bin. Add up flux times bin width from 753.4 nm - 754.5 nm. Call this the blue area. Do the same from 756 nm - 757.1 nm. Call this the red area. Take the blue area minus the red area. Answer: 0.3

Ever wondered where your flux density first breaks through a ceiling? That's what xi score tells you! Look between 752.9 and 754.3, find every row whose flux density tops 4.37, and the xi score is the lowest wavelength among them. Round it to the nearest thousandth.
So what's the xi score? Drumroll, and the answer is 753.363 nm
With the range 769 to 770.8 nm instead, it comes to 770.024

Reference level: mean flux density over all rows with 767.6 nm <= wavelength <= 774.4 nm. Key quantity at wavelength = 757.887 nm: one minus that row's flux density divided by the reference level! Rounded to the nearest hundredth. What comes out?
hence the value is -0.13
